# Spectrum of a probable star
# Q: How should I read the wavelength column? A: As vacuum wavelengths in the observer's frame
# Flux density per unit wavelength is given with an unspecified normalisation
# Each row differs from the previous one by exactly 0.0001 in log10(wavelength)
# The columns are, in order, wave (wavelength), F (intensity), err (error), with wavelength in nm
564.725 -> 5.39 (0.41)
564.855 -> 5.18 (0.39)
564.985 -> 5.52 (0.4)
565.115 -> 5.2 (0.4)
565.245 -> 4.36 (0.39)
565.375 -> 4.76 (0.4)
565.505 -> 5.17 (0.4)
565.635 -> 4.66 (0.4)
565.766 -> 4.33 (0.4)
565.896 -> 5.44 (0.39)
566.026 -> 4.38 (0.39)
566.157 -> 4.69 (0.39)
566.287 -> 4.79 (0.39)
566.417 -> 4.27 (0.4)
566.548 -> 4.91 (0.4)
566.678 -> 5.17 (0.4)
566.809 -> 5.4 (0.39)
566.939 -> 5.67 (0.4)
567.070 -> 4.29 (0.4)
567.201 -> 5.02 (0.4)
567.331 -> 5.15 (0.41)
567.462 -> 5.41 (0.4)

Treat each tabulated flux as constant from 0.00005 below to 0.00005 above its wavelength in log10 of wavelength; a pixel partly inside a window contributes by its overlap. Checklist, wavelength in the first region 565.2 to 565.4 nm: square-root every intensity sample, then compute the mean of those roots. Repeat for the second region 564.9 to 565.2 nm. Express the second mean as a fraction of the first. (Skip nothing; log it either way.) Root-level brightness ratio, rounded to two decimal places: 1.08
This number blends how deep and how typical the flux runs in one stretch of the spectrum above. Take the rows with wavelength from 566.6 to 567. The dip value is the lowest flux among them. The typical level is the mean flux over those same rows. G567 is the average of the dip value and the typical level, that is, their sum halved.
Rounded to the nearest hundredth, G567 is 5.29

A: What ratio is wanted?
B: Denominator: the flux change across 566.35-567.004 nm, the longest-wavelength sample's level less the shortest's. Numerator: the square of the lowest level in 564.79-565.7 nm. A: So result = 14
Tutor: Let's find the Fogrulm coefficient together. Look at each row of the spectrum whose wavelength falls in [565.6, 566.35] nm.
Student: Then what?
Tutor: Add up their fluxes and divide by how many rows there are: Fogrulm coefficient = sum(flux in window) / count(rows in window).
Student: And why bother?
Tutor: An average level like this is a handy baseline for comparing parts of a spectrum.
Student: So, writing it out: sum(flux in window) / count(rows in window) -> 4.71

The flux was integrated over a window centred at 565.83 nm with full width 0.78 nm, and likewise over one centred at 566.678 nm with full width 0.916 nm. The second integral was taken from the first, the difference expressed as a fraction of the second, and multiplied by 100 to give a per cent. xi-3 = -17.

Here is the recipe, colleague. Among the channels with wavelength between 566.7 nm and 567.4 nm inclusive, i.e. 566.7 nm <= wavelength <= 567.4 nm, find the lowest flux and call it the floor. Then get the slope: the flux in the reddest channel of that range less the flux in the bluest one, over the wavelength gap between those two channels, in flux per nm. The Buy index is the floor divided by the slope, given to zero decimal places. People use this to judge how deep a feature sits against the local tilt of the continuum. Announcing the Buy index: -9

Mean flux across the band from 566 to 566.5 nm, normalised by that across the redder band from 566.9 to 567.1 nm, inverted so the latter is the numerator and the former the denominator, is 1.10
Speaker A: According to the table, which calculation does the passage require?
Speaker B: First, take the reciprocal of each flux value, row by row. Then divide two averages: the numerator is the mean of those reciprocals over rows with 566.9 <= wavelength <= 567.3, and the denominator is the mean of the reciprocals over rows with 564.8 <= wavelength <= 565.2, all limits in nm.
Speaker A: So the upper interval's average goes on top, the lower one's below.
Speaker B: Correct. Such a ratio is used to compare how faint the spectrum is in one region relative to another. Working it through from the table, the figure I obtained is 1.07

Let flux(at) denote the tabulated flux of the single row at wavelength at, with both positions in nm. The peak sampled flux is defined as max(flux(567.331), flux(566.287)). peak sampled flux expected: 5.15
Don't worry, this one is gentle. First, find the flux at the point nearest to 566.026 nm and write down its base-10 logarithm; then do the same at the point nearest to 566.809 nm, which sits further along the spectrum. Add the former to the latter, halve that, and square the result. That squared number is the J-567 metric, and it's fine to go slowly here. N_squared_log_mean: 0.472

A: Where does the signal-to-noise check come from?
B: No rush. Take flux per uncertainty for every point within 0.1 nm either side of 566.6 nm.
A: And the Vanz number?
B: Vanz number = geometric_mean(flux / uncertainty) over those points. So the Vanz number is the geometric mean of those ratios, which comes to 12.6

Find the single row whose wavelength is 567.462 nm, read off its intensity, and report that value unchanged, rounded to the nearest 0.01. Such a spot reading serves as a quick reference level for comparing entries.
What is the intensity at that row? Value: 5.41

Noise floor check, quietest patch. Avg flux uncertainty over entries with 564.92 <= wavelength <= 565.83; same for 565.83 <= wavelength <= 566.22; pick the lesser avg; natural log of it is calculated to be -0.942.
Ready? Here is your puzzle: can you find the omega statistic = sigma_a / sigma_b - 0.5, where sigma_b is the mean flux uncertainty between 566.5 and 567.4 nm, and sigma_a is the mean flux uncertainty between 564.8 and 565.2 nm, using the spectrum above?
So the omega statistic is 0.492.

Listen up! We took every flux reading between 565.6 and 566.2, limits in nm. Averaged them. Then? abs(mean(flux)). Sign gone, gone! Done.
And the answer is 4.70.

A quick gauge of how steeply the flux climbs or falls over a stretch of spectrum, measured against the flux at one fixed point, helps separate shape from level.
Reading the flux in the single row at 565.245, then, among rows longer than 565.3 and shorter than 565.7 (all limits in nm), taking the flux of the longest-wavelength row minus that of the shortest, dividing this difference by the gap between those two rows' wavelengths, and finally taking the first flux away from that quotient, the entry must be -4.7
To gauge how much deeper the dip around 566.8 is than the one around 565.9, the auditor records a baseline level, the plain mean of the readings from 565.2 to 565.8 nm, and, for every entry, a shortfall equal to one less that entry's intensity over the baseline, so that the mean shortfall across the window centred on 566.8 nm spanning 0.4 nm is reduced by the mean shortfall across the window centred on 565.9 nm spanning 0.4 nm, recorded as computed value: -0.15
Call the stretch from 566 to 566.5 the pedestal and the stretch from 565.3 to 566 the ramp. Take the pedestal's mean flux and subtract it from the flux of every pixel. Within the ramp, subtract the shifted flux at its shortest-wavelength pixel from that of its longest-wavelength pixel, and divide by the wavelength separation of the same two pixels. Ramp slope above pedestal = 1.3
